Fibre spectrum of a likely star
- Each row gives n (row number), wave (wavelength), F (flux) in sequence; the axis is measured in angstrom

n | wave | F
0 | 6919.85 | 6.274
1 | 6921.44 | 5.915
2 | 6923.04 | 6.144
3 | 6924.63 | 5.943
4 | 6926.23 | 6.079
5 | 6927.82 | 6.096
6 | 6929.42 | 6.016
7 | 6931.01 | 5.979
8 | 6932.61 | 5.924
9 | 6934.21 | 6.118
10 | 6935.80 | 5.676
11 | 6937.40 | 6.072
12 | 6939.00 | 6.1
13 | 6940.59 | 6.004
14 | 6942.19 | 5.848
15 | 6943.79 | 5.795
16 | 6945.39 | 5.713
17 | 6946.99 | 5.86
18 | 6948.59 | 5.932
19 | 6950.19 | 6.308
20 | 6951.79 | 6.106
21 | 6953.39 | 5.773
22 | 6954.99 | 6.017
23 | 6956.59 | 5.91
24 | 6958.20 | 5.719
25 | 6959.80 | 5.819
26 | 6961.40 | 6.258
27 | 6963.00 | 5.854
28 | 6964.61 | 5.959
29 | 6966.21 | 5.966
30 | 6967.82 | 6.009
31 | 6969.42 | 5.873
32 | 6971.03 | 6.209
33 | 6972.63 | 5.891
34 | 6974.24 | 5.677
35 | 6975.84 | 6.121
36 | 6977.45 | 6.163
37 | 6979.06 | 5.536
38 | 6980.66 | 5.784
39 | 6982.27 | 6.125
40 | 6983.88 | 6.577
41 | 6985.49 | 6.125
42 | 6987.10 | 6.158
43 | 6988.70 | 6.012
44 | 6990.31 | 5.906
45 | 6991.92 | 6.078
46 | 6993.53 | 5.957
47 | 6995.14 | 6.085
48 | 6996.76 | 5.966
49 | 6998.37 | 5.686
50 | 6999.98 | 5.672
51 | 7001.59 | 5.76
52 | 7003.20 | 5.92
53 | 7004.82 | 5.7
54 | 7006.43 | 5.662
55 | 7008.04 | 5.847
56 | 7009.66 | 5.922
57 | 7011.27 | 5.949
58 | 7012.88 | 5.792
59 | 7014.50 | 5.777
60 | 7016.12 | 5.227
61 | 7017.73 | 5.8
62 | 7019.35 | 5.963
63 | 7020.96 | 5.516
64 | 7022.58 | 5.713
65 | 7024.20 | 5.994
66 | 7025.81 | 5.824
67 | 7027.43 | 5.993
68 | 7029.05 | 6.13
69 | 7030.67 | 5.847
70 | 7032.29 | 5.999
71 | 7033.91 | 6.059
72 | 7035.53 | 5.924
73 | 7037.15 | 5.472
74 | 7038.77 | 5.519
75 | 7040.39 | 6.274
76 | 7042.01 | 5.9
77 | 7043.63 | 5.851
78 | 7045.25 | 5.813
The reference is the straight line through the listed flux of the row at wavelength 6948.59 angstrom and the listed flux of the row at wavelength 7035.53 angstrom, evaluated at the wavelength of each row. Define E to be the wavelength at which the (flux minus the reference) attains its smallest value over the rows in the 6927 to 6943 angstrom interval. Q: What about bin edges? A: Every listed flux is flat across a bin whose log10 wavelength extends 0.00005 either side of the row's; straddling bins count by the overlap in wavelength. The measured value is 6935.80 angstrom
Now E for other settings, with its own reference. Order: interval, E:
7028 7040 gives 7037.15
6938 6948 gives 6945.39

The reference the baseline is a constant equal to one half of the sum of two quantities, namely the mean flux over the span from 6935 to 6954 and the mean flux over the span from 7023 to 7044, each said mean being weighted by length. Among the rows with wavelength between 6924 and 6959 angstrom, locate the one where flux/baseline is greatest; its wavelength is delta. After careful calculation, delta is 6950.19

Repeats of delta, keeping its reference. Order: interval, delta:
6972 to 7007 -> 6983.88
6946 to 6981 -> 6950.19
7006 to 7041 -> 7040.39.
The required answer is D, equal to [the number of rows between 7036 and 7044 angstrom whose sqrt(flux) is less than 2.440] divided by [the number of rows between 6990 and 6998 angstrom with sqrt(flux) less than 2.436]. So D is 4.00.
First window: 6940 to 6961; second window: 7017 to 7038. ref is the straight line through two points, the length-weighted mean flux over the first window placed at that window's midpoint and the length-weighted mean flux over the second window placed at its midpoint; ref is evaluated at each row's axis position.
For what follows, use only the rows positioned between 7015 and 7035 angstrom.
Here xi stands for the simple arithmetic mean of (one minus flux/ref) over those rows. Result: 0.004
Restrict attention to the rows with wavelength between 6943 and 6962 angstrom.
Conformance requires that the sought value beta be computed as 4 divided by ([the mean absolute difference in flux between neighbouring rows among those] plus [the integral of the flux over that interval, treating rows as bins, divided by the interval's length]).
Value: 0.652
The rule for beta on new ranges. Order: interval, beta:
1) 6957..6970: 0.655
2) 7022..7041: 0.652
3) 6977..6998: 0.638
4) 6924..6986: 0.647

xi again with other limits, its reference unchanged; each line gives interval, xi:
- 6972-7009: -0.007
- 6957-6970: -0.005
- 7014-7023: 0.035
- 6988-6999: -0.012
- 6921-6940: -0.013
